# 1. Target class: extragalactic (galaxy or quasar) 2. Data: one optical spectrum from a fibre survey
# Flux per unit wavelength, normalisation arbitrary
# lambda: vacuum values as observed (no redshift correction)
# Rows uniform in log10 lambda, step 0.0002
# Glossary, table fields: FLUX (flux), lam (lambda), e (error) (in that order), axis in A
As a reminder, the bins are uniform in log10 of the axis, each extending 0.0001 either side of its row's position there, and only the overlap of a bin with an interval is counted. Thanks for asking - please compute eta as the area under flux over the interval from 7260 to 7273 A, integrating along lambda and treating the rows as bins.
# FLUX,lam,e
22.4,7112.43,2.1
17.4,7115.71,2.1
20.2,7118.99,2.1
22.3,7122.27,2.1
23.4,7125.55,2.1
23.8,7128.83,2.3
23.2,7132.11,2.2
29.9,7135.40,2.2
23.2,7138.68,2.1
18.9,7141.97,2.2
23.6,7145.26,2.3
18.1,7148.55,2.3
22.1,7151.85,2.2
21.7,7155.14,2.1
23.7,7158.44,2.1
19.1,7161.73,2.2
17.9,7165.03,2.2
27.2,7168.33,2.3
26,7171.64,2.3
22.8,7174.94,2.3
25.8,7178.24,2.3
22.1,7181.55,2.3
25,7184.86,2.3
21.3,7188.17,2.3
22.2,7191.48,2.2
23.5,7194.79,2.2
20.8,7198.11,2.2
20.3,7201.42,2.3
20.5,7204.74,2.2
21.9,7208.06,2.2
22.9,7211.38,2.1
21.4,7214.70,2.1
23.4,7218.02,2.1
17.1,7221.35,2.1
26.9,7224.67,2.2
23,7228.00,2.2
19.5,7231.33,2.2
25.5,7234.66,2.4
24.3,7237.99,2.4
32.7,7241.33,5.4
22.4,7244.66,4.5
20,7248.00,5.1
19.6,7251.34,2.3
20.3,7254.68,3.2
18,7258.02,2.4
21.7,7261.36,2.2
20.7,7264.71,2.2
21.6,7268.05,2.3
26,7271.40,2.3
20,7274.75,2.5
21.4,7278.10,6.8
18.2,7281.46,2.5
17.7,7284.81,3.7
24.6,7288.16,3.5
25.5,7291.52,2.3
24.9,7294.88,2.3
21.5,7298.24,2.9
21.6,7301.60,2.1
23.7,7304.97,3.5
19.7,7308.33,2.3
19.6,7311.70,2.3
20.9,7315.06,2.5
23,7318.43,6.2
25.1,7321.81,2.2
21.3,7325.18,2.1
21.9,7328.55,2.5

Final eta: 292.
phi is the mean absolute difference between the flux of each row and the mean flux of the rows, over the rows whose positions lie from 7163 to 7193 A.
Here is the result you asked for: 2.3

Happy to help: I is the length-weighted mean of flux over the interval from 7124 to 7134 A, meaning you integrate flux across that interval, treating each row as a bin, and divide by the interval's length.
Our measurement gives 23.6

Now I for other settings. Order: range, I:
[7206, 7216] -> 22.0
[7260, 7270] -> 21.4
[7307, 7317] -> 20.2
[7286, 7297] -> 24.5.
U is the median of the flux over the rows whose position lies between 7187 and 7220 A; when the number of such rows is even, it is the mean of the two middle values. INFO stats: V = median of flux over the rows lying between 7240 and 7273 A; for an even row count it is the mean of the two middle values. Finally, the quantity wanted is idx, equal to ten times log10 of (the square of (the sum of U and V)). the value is 32.6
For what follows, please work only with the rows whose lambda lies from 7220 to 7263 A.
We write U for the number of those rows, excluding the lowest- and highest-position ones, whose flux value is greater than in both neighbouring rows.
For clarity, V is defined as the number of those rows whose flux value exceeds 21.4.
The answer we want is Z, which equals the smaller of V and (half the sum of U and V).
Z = 5.5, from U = 4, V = 7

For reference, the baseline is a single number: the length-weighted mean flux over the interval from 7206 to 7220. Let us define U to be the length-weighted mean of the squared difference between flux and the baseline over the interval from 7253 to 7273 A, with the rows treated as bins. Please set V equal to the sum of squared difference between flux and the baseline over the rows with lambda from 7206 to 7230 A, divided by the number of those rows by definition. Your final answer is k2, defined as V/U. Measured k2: 1.1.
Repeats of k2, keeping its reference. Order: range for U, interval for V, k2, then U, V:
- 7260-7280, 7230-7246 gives 6.6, 4.0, 26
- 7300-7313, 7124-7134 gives 0.4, 3.9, 2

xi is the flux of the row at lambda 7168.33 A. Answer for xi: 27.2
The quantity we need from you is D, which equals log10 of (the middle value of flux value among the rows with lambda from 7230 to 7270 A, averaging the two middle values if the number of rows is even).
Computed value 1.325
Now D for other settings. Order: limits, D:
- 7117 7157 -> 1.357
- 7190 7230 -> 1.343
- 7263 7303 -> 1.333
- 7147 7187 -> 1.351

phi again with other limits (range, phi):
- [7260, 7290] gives 1.9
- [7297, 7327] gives 1.4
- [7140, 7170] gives 2.5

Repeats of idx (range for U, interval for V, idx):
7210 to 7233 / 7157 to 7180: 33.4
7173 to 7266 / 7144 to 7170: 32.8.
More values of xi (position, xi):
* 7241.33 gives 32.7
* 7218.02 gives 23.4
